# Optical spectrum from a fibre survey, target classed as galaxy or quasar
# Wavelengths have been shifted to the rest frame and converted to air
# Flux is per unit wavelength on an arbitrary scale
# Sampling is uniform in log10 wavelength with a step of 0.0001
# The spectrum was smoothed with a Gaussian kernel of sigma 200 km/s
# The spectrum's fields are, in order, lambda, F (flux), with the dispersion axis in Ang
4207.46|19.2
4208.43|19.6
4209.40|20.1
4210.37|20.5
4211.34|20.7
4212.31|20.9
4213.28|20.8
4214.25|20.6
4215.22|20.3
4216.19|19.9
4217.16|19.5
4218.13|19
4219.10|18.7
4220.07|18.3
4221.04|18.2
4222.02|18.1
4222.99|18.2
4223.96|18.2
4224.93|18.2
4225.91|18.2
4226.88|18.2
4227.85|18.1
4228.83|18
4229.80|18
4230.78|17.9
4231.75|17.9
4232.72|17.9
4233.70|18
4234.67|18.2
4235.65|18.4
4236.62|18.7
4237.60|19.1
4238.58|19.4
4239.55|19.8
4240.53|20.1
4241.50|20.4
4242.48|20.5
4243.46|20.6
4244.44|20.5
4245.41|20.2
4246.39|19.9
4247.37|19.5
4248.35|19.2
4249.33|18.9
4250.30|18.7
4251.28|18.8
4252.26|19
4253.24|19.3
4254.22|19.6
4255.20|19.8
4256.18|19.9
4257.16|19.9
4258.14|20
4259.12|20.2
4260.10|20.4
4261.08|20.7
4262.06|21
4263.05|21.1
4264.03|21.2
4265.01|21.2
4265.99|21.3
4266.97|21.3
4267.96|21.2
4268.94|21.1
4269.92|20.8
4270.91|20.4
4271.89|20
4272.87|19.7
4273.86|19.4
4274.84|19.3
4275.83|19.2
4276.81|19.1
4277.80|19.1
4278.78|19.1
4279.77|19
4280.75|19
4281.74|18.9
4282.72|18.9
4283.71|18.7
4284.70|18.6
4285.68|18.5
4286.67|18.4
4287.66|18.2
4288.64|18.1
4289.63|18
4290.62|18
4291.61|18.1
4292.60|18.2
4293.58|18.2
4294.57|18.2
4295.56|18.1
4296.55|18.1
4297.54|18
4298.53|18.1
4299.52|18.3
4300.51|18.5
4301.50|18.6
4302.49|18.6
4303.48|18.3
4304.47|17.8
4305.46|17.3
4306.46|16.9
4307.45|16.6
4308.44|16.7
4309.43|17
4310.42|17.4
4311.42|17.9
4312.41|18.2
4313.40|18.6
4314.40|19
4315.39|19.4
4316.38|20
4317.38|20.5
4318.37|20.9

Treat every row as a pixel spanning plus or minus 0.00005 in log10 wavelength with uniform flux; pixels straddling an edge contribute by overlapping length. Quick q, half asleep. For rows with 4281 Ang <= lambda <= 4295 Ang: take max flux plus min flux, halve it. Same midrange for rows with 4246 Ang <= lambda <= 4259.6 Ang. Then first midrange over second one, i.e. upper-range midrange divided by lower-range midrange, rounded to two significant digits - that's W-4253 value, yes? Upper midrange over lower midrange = 0.95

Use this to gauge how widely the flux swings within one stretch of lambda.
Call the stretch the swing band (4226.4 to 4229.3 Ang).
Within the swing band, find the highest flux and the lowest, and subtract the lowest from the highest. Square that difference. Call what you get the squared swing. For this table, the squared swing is 0.04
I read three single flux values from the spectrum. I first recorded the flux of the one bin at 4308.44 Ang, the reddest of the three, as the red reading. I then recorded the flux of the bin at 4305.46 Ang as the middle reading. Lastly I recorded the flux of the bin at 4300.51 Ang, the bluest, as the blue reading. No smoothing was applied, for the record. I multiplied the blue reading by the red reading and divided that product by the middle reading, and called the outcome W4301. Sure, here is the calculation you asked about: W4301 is 17.9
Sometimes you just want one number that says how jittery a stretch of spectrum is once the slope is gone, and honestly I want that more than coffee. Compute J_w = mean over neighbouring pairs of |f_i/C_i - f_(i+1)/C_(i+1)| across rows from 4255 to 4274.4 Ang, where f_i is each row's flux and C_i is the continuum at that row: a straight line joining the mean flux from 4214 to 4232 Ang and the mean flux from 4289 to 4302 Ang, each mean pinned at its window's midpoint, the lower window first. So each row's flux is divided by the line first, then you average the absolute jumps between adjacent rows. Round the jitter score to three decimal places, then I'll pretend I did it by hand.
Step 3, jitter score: 0.010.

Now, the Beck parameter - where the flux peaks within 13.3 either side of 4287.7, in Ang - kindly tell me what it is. 4274.84 Ang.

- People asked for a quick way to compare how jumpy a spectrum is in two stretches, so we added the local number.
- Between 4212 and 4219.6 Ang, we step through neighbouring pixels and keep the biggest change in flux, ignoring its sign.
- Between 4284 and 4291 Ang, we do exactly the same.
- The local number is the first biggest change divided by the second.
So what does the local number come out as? 2.5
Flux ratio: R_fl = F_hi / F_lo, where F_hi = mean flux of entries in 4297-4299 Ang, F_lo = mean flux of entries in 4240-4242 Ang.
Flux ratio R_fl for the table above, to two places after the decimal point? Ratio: 0.89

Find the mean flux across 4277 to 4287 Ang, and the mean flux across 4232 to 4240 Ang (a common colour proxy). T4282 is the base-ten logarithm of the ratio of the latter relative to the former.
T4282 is 0.00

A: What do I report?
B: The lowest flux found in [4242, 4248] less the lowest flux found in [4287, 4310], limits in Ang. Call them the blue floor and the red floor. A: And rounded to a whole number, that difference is 3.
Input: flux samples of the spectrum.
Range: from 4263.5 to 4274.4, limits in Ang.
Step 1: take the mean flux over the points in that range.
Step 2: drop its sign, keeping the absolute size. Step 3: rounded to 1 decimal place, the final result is 20.7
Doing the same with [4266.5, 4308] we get 18.8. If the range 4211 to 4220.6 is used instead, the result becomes 19.9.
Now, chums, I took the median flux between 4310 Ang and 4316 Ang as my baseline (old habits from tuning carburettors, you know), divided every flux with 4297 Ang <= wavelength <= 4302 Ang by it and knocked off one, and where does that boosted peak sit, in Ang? 4301.50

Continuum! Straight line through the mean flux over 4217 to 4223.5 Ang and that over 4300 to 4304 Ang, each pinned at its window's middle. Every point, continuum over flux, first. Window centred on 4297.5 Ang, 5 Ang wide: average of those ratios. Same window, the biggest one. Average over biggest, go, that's 0.993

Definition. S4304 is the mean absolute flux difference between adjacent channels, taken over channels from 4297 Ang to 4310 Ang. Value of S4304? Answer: 0.25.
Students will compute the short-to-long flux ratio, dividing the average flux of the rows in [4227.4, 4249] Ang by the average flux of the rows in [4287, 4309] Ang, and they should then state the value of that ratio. 1.06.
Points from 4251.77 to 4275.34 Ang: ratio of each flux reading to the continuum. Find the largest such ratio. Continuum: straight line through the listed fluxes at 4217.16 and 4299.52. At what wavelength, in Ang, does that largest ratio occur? 4266.97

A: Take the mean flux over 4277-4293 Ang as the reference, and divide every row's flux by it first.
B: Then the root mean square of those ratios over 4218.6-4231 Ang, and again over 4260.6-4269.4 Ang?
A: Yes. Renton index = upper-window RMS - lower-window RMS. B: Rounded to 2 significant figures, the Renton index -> 0.16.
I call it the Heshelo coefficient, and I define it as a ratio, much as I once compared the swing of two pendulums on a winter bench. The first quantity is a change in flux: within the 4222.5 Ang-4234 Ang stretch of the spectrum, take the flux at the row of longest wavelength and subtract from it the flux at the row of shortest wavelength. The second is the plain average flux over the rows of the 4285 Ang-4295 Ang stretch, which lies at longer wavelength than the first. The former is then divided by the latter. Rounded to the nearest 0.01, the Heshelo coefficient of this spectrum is -0.01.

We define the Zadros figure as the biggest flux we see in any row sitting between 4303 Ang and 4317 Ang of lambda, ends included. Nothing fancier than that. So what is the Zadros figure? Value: 20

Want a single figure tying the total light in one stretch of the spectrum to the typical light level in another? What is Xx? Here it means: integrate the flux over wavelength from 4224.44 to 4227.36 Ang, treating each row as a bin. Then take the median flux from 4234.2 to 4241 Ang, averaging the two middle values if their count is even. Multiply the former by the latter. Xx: 1015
